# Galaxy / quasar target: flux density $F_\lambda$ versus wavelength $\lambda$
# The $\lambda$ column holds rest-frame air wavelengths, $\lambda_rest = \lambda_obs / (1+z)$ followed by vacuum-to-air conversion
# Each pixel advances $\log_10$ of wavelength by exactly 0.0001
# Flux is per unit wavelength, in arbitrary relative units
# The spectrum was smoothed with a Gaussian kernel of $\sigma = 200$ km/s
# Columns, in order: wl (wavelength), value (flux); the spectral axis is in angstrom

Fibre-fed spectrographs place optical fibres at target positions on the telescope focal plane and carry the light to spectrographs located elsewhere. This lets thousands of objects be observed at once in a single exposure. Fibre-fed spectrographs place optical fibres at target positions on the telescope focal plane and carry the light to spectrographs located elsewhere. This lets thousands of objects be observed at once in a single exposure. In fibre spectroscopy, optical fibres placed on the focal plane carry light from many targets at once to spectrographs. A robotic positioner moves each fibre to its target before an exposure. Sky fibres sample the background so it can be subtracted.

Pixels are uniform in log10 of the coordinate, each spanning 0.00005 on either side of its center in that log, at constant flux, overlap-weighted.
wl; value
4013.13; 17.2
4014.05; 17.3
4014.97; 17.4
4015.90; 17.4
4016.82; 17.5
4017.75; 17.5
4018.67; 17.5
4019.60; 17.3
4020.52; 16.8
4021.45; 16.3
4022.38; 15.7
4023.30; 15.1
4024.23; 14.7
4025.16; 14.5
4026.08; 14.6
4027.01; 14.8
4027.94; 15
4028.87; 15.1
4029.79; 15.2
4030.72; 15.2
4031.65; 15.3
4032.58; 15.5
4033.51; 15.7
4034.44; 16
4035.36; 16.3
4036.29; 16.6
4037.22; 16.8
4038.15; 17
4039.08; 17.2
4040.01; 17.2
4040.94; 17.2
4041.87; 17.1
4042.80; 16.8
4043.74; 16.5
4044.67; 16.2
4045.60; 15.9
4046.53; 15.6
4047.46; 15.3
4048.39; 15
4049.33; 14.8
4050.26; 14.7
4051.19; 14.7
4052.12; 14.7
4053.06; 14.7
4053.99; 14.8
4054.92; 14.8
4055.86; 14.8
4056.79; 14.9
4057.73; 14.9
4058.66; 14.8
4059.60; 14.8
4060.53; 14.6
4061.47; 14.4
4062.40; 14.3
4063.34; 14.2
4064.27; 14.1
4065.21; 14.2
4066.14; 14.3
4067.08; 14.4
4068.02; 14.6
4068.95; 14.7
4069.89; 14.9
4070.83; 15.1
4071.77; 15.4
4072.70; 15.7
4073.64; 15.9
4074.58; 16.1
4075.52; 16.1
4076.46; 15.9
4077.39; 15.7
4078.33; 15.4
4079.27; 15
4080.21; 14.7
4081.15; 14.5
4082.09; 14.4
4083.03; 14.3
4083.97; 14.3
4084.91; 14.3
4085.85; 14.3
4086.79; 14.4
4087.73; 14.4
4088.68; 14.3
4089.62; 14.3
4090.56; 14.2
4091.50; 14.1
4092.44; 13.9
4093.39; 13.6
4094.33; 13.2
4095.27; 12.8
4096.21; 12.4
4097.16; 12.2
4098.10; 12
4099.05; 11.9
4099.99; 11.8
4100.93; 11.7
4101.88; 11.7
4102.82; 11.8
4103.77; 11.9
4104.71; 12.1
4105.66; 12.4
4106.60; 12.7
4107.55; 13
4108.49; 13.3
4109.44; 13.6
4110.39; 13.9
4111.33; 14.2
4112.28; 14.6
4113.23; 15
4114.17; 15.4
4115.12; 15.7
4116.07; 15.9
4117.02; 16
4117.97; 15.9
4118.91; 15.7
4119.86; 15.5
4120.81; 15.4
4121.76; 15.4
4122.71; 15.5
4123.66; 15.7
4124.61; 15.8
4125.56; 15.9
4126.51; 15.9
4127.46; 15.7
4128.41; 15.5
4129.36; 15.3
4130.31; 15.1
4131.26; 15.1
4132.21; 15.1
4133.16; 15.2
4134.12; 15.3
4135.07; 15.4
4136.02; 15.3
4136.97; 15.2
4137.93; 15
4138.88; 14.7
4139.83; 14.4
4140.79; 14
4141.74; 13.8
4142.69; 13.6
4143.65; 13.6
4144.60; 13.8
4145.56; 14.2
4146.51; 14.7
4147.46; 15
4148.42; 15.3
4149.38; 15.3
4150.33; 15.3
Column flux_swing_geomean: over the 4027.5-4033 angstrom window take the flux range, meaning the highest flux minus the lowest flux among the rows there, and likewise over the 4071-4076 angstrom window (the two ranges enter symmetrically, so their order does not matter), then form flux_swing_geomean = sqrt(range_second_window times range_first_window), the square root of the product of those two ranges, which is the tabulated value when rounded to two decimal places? 0.59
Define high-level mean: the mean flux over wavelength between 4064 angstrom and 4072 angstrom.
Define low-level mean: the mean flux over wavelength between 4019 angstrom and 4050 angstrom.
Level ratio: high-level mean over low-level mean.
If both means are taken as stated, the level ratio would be 0.92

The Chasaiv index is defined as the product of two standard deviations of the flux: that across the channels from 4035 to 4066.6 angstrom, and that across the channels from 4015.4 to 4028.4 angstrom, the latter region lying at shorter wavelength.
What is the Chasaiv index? 1.3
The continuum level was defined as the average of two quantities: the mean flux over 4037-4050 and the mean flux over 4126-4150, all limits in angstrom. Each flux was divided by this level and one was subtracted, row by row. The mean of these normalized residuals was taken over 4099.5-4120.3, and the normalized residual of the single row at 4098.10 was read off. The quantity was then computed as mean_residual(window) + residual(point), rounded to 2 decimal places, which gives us -0.34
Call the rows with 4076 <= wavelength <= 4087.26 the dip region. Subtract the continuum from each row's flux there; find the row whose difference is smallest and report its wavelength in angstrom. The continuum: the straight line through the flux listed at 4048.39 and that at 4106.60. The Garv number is 4083.03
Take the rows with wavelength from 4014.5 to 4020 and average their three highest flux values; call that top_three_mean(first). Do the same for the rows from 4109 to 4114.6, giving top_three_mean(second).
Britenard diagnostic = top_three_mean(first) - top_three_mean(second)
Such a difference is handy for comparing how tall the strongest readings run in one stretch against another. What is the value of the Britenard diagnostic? 2.5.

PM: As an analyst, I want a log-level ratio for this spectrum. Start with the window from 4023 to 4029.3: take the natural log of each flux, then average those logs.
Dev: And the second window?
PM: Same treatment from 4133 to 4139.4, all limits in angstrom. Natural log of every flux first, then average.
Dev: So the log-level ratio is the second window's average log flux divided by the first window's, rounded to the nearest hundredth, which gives 1.01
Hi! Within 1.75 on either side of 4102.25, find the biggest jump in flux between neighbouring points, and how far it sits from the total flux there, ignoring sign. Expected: 47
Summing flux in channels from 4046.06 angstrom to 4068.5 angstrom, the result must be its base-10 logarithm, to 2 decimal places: 2.55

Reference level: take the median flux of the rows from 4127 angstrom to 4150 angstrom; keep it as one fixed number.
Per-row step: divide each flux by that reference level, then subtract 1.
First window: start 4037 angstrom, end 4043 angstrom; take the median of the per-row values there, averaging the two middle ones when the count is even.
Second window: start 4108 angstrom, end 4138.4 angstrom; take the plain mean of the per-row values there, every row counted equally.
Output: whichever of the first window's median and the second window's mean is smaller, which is 0.01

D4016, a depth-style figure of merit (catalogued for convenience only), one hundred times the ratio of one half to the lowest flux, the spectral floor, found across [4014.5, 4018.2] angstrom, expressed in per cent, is 2.87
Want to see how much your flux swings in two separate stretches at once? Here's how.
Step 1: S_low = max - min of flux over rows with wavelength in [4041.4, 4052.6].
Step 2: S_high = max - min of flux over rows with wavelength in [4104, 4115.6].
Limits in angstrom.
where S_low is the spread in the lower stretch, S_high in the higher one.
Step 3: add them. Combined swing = 6.0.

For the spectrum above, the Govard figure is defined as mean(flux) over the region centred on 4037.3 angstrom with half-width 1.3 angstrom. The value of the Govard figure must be 16.8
